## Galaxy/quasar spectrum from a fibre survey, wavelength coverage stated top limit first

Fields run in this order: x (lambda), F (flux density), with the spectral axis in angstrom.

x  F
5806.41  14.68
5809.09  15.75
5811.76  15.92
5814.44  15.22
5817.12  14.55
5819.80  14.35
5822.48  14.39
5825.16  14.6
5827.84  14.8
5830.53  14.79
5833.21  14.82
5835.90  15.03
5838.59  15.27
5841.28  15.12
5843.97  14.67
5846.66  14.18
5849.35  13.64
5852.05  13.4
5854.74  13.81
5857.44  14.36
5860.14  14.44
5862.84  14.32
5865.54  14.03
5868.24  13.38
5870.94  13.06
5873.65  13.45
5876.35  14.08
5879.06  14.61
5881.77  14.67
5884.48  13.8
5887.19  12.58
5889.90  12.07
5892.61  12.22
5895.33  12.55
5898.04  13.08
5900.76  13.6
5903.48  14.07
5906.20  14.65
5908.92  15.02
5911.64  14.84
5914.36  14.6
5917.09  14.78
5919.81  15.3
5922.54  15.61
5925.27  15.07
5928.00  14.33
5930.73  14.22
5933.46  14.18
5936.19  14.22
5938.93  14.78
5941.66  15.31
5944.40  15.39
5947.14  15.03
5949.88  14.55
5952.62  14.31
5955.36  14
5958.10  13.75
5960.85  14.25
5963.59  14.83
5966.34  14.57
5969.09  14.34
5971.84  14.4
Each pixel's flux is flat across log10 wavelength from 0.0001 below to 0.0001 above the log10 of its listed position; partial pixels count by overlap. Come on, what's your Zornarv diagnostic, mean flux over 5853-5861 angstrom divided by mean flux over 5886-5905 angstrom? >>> 1.10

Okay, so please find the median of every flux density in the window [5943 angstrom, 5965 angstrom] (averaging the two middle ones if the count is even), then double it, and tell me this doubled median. 28.9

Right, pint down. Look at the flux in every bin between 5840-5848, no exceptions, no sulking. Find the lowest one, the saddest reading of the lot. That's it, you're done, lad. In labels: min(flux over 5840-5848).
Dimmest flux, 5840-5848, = 14.18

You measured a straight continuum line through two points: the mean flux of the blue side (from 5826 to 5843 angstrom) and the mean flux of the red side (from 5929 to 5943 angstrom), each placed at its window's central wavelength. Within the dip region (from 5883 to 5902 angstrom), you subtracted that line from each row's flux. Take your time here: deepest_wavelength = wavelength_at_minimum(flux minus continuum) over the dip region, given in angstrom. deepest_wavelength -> 5889.90 angstrom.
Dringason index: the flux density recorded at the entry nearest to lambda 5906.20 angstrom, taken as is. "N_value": 14.65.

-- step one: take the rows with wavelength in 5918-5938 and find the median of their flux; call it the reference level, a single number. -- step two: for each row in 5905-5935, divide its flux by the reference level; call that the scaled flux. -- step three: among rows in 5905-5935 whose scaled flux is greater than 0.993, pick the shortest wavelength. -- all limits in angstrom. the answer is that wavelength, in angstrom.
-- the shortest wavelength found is 5906.20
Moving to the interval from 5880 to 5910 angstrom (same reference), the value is 5881.77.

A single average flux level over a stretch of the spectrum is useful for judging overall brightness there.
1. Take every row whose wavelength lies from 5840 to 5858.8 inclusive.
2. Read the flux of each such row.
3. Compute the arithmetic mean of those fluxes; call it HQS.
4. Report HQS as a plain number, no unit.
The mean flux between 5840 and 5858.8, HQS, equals 14.2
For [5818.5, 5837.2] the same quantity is 14.7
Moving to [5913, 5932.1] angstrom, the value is 14.8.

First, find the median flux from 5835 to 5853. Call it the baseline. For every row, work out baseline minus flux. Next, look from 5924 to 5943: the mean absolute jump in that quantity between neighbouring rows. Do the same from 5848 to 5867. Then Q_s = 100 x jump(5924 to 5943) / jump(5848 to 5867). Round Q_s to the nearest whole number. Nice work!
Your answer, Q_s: 120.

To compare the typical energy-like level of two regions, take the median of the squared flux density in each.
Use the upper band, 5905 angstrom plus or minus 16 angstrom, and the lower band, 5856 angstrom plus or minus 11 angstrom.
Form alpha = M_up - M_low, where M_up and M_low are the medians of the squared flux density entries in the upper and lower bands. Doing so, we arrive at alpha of 7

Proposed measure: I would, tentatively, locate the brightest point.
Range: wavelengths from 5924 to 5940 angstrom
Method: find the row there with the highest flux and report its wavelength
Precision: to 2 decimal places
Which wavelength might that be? 5925.27 angstrom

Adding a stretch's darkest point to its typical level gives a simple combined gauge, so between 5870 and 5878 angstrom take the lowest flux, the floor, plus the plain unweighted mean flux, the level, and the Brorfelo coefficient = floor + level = 26.6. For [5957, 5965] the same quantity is 28.0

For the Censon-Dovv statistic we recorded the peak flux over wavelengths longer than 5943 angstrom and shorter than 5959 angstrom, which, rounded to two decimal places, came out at 15.39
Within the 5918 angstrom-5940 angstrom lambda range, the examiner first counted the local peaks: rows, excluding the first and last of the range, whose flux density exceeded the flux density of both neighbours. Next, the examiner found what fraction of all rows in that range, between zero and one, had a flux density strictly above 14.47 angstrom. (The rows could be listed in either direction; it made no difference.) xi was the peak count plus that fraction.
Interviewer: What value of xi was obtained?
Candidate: 1.50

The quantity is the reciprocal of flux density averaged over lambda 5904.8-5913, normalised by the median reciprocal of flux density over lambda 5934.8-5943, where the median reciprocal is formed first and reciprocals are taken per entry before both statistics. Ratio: 1.00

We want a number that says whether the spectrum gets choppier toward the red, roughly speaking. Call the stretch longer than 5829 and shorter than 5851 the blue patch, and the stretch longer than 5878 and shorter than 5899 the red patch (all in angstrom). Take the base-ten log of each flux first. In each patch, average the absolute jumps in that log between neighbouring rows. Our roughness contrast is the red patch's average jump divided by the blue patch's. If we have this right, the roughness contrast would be 1.9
